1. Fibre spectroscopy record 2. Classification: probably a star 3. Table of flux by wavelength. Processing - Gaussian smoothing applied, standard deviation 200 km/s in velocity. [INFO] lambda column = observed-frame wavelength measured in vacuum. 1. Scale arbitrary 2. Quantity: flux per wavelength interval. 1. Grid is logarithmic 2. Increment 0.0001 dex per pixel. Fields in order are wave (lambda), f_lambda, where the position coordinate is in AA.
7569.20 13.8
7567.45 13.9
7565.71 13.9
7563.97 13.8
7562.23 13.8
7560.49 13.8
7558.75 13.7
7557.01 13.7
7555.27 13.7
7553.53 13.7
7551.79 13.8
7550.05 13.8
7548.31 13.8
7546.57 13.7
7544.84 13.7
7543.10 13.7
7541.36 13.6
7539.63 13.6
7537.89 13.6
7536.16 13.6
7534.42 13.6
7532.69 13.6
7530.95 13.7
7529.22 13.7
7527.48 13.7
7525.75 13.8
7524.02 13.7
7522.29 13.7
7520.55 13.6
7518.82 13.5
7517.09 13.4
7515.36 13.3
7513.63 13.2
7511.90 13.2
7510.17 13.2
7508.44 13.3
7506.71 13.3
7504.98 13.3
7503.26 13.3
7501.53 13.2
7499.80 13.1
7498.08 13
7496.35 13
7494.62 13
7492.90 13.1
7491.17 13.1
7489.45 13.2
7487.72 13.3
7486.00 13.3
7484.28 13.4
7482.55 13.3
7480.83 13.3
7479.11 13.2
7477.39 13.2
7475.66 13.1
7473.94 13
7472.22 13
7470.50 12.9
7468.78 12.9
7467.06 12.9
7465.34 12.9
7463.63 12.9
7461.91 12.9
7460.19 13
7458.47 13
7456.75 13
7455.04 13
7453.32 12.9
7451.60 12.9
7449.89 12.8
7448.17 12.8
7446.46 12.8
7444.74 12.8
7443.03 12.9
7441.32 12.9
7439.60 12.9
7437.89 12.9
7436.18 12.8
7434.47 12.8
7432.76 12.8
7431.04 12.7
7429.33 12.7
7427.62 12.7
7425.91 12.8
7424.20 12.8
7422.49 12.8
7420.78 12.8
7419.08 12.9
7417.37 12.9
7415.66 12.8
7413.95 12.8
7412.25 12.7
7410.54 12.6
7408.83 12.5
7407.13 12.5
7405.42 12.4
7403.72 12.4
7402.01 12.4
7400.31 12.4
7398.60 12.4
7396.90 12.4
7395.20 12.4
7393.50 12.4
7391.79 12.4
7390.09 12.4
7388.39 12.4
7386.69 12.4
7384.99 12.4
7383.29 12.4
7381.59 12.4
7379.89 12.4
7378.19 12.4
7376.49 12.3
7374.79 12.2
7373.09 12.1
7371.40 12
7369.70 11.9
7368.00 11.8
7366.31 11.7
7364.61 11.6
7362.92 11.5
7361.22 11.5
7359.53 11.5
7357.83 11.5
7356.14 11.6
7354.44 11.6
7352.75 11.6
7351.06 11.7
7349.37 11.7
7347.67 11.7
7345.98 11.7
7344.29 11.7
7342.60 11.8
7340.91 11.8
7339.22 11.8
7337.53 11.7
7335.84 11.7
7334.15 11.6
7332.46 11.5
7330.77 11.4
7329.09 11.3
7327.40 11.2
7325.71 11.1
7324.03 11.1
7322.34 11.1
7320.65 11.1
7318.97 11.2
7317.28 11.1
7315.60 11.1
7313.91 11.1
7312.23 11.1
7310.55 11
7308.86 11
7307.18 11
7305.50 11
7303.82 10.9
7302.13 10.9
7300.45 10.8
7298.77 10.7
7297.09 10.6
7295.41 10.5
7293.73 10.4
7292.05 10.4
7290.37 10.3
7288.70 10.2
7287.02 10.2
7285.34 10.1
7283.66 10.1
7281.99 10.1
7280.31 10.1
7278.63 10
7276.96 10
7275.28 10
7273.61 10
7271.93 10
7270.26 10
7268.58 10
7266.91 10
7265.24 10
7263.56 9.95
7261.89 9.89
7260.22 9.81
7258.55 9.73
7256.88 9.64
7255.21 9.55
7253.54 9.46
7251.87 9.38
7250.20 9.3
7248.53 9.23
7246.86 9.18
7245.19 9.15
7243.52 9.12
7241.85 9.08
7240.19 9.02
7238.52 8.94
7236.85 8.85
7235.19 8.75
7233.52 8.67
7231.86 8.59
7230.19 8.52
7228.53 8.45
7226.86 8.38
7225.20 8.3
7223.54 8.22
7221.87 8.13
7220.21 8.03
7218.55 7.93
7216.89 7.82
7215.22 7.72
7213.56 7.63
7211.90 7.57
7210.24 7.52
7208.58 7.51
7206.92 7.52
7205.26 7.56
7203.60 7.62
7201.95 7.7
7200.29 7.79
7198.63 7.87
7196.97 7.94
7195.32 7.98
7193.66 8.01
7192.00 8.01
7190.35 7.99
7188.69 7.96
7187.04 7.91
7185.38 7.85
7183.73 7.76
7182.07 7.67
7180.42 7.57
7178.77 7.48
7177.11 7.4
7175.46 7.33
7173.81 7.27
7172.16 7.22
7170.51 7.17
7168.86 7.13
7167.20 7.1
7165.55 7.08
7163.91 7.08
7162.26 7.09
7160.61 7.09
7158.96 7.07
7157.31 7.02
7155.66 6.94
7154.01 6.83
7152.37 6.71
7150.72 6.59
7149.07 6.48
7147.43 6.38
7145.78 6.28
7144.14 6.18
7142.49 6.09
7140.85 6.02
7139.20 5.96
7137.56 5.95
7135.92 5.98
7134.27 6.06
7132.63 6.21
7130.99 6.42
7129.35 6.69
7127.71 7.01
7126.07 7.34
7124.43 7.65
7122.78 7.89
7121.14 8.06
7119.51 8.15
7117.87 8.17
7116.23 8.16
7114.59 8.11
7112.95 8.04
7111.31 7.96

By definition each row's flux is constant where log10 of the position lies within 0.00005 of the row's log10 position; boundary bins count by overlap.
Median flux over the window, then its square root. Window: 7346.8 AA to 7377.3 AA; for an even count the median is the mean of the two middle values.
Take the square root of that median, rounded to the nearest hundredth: 3.42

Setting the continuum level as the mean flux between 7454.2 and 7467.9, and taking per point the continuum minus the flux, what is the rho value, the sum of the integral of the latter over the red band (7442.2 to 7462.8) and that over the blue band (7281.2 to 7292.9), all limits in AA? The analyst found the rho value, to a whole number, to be 33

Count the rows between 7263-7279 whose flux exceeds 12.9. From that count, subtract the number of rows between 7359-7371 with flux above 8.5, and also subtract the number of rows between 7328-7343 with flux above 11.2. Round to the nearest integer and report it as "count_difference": -16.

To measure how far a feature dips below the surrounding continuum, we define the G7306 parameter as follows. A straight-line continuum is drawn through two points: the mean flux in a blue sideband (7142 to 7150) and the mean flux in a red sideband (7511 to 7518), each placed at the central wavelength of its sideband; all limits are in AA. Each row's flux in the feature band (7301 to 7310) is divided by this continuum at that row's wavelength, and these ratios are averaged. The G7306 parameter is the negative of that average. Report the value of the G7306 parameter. -1.18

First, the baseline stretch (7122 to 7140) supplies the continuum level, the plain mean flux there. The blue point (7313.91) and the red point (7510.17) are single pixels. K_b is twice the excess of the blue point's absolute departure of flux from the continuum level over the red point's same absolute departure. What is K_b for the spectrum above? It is -4.2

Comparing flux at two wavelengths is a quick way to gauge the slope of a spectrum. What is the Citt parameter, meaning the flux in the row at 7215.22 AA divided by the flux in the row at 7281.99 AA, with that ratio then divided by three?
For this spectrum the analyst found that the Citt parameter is 0.255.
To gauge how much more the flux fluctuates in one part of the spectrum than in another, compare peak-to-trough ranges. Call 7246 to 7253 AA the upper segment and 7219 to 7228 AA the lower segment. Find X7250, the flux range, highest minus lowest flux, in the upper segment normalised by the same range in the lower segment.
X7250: 0.57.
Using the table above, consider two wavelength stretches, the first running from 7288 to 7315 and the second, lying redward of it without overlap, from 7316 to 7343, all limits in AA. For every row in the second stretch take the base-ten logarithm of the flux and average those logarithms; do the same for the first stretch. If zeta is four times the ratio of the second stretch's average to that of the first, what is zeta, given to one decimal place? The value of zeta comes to 4.1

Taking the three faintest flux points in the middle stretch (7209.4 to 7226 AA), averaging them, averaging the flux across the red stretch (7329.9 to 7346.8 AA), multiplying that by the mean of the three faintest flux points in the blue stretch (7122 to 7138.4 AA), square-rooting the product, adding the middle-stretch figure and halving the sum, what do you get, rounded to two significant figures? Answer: 8.0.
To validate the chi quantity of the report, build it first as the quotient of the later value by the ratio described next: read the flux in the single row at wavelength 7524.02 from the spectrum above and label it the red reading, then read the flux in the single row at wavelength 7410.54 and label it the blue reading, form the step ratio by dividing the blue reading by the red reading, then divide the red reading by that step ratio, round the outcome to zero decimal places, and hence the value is 15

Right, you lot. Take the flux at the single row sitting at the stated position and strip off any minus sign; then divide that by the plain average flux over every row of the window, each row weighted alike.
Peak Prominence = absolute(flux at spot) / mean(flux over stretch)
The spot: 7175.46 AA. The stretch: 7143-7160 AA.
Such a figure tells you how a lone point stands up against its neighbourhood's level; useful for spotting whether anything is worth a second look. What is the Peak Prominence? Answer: 1.10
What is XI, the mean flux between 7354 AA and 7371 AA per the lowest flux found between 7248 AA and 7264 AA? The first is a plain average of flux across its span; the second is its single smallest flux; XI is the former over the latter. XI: 1.26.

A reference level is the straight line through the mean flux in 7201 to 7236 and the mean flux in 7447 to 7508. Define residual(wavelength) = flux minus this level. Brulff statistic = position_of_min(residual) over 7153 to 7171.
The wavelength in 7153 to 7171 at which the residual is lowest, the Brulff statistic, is 7154.01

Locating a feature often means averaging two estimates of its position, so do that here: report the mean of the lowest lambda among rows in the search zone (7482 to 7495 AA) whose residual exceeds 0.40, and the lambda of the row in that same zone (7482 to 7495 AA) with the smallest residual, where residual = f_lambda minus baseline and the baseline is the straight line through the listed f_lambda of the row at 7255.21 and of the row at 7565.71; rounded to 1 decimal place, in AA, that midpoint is 7488.6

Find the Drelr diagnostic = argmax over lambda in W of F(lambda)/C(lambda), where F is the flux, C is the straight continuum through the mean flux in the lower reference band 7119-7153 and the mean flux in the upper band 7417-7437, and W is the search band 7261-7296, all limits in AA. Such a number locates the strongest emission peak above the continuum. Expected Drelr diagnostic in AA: 7265.24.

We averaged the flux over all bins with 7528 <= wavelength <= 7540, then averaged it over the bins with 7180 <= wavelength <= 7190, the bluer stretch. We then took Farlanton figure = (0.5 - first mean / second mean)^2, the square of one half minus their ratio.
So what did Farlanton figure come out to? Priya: 1.6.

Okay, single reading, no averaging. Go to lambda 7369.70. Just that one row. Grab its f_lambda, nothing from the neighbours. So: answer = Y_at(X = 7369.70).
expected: 11.9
